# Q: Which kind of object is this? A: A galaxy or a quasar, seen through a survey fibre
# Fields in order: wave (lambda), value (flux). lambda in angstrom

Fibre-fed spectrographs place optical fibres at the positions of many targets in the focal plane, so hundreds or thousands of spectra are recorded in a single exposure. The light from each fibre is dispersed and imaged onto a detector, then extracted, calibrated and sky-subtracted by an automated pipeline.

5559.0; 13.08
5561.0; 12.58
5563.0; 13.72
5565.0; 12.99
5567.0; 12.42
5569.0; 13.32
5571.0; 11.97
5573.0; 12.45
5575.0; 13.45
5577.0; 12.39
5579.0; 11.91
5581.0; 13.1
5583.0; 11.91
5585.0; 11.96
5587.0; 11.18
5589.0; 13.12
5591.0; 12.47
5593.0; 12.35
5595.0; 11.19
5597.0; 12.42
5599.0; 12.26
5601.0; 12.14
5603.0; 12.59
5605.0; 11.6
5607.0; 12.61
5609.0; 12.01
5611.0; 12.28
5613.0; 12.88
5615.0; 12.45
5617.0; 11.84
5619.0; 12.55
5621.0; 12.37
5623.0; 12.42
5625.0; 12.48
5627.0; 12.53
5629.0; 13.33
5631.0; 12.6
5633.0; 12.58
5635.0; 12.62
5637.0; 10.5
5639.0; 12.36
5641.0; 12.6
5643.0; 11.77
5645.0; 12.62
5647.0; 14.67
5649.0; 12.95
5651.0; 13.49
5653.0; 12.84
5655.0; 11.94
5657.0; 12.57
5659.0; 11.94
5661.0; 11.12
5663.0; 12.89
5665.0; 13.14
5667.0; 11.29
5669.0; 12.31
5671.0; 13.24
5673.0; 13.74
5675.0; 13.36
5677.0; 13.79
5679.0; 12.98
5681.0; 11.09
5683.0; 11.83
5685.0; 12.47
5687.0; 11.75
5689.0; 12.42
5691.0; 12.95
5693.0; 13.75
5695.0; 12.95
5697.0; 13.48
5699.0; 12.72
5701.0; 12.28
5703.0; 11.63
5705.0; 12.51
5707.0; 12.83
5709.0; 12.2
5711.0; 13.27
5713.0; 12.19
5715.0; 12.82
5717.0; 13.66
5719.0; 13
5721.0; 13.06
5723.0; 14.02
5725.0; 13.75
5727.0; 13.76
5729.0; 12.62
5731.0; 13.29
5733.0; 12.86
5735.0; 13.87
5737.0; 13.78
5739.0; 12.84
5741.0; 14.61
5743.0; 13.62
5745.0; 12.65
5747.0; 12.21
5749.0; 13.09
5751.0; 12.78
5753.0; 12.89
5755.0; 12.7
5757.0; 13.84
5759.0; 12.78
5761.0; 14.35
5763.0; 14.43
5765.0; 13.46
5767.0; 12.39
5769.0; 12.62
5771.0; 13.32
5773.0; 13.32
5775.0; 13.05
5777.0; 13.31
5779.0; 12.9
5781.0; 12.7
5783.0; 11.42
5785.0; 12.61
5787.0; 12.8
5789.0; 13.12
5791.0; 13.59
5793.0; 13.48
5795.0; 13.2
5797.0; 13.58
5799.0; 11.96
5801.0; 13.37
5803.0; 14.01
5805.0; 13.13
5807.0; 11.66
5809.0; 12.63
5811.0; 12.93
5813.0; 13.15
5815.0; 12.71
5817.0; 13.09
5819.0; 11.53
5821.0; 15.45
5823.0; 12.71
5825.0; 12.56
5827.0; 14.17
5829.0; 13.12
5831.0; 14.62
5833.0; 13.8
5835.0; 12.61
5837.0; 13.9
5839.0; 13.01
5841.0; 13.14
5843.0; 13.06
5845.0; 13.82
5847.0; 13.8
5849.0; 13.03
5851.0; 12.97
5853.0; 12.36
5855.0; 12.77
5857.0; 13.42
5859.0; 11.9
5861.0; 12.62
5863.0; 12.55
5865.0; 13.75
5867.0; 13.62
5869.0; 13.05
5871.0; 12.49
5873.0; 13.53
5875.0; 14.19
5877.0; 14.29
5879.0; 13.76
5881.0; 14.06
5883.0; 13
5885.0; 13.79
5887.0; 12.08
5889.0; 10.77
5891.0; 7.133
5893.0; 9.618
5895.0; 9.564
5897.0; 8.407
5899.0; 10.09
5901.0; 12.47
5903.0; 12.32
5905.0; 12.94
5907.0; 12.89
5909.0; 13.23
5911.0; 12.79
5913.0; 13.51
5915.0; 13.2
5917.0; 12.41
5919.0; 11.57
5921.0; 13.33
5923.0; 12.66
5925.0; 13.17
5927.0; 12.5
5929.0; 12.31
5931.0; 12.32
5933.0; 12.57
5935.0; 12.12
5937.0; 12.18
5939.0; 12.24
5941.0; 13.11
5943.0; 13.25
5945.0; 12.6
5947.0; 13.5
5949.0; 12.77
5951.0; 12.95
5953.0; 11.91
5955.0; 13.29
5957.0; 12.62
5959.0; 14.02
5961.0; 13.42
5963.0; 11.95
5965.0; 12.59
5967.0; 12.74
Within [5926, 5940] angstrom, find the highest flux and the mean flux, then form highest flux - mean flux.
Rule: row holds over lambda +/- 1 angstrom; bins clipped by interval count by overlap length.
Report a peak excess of 0.25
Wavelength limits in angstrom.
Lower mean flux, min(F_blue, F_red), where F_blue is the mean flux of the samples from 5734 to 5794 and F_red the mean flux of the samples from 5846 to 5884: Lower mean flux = 13.2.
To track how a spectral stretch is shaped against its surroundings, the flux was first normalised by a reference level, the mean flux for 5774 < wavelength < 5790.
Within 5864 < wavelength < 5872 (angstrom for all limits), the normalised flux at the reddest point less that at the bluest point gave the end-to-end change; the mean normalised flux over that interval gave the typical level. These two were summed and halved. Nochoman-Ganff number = 0.470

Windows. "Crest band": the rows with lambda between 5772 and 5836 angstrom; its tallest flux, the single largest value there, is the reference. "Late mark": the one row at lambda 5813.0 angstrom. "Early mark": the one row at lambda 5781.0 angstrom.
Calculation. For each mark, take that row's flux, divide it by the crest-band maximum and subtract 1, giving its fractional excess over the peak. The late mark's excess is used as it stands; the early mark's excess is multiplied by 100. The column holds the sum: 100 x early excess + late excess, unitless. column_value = -18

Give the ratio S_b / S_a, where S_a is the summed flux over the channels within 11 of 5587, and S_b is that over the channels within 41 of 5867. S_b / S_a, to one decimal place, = 3.9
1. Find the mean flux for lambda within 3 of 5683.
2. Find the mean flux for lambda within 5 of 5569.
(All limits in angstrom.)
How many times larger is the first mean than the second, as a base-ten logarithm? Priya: -0.03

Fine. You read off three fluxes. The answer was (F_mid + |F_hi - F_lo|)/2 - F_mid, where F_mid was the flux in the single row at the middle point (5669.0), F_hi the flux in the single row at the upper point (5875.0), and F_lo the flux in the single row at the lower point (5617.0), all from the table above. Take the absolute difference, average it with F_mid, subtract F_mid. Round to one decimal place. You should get -5.0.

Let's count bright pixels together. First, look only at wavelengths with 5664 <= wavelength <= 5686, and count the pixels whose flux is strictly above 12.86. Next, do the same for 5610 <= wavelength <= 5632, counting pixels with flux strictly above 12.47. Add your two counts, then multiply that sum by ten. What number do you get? 120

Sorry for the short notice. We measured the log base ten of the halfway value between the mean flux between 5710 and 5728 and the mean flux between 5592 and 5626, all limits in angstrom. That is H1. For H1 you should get 1.106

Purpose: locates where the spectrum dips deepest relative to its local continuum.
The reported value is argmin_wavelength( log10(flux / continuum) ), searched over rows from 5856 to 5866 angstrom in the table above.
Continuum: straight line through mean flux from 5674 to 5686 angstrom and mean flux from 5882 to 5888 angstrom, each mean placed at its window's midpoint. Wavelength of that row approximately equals 5859.0 angstrom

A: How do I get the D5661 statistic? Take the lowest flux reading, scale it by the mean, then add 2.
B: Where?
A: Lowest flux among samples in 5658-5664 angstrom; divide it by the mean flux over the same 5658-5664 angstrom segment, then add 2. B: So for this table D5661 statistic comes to 2.93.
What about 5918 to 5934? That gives 2.92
